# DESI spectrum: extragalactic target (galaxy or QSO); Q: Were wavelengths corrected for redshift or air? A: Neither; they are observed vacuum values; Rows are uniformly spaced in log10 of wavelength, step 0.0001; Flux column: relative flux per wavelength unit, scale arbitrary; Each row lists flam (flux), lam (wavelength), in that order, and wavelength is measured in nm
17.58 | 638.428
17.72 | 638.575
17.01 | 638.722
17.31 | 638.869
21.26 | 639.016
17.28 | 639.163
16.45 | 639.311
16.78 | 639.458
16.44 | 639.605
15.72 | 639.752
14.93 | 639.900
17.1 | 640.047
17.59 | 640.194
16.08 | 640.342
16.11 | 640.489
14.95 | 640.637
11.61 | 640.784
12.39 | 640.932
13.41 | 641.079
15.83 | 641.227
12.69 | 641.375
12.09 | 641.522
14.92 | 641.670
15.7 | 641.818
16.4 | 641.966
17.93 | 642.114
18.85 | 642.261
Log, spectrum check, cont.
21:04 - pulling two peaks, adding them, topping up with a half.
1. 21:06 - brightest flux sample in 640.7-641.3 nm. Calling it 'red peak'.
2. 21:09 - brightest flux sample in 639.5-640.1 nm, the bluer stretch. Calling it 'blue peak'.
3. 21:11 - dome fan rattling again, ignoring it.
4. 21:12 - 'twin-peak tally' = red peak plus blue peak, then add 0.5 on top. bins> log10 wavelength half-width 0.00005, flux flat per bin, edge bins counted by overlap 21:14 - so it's 33.43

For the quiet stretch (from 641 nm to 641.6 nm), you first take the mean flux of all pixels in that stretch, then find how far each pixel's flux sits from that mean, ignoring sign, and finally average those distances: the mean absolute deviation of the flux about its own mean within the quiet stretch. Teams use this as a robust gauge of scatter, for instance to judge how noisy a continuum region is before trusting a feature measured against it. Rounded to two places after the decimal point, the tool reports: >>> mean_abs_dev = 1.16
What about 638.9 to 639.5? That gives 1.66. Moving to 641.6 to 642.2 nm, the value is 0.93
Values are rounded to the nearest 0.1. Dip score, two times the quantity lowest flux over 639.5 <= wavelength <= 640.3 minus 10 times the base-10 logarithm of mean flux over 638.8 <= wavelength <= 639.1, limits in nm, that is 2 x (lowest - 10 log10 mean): 4.2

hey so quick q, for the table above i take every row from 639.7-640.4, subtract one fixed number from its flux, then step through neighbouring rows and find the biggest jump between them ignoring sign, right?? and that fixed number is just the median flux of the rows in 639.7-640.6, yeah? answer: 2.2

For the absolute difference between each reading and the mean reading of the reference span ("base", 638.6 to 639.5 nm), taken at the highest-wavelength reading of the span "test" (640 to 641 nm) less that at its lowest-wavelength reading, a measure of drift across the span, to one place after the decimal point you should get 4.7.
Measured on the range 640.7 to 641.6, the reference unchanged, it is -0.5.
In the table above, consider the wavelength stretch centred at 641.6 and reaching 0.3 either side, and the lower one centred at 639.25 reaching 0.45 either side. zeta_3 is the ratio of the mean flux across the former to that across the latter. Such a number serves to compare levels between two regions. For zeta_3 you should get 0.79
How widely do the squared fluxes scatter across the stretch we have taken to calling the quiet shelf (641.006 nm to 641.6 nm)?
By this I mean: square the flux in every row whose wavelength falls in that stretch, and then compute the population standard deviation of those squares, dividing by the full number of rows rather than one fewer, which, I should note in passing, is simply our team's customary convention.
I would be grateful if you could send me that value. 40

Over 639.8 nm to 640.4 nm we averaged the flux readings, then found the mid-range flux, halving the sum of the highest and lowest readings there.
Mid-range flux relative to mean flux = 0.99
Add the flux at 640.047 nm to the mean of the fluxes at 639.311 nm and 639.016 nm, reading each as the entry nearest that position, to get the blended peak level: 36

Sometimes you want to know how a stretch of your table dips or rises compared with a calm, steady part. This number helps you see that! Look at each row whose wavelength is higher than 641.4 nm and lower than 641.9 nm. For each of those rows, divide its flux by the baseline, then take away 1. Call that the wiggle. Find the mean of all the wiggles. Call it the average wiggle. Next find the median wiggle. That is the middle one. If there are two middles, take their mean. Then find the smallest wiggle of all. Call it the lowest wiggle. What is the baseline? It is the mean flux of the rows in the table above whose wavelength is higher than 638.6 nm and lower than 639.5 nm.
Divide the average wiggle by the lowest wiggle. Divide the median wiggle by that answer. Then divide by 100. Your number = -0.0025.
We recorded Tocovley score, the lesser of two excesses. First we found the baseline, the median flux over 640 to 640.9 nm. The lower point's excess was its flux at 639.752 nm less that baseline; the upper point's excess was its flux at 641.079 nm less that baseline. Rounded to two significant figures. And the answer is -2.7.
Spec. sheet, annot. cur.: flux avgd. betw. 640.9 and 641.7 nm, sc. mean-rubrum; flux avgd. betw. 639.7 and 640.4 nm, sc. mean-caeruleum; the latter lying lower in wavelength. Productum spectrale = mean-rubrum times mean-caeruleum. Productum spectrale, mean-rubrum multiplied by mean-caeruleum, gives 221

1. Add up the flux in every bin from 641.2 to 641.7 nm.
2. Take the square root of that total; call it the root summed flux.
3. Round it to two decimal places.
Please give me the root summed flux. 7.45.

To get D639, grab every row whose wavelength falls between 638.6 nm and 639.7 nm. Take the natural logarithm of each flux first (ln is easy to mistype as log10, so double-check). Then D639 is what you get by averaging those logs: 2.86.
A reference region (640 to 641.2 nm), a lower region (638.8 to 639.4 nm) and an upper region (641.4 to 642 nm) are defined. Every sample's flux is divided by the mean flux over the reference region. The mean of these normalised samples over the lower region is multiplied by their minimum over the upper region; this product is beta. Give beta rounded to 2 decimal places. 0.98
